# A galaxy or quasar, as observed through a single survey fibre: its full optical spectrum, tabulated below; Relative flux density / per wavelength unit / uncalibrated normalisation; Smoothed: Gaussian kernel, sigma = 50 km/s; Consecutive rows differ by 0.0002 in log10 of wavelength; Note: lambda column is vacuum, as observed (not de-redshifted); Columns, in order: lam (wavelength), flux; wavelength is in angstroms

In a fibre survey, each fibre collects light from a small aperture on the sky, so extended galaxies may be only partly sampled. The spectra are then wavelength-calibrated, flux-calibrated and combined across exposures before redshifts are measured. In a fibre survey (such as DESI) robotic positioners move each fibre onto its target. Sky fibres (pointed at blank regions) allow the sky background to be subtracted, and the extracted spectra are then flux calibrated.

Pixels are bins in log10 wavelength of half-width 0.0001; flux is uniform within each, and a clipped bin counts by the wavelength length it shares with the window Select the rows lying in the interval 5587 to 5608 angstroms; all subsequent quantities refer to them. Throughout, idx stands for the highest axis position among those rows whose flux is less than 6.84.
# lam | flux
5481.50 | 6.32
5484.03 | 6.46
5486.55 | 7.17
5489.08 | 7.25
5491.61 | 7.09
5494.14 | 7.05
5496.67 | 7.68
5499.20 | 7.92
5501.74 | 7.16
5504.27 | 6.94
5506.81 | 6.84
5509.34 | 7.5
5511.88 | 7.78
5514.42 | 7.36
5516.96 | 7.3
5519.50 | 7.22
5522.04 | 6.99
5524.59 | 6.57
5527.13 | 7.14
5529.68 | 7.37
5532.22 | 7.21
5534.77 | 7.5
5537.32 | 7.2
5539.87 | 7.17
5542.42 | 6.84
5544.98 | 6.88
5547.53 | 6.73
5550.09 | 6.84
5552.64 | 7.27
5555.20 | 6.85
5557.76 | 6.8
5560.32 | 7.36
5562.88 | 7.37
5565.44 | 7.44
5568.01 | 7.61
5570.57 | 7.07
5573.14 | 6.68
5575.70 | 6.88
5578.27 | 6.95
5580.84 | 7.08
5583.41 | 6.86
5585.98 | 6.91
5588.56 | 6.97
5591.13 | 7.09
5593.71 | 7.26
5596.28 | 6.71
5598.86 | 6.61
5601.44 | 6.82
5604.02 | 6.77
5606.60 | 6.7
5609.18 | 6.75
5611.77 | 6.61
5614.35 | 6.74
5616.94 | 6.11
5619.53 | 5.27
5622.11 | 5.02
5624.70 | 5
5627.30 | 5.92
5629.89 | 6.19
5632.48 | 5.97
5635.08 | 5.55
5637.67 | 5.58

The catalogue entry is 5606.60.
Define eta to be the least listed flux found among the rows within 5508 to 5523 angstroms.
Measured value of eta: 6.99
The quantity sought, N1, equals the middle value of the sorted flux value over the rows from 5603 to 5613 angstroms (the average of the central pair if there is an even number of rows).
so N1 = 6.7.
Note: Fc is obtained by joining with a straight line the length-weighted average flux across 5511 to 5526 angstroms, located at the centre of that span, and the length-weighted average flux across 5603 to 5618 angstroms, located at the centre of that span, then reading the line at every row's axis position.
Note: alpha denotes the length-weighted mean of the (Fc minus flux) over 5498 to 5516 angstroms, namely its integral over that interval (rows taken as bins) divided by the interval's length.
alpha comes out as -0.09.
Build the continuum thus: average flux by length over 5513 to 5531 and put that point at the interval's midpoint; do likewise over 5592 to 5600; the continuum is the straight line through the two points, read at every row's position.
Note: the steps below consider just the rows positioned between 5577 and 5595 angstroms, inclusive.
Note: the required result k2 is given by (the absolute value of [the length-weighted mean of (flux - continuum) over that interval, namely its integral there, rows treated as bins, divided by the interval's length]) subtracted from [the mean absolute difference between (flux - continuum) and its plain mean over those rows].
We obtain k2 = 0.01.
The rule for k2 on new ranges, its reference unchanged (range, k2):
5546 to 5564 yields 0.27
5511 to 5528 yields 0.21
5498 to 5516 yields 0.17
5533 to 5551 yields 0.17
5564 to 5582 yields 0.09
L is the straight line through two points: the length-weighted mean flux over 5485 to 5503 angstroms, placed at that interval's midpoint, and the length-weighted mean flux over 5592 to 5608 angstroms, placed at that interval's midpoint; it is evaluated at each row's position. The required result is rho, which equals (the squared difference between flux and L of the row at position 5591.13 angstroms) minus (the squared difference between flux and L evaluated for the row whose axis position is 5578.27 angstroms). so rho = 0.05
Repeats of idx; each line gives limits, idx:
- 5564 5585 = 5573.14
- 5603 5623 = 5622.11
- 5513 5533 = 5524.59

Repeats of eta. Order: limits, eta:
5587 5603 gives 6.61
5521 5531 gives 6.57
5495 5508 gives 6.84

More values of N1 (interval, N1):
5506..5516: 7.4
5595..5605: 6.7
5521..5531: 7.1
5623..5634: 5.9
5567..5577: 7.0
